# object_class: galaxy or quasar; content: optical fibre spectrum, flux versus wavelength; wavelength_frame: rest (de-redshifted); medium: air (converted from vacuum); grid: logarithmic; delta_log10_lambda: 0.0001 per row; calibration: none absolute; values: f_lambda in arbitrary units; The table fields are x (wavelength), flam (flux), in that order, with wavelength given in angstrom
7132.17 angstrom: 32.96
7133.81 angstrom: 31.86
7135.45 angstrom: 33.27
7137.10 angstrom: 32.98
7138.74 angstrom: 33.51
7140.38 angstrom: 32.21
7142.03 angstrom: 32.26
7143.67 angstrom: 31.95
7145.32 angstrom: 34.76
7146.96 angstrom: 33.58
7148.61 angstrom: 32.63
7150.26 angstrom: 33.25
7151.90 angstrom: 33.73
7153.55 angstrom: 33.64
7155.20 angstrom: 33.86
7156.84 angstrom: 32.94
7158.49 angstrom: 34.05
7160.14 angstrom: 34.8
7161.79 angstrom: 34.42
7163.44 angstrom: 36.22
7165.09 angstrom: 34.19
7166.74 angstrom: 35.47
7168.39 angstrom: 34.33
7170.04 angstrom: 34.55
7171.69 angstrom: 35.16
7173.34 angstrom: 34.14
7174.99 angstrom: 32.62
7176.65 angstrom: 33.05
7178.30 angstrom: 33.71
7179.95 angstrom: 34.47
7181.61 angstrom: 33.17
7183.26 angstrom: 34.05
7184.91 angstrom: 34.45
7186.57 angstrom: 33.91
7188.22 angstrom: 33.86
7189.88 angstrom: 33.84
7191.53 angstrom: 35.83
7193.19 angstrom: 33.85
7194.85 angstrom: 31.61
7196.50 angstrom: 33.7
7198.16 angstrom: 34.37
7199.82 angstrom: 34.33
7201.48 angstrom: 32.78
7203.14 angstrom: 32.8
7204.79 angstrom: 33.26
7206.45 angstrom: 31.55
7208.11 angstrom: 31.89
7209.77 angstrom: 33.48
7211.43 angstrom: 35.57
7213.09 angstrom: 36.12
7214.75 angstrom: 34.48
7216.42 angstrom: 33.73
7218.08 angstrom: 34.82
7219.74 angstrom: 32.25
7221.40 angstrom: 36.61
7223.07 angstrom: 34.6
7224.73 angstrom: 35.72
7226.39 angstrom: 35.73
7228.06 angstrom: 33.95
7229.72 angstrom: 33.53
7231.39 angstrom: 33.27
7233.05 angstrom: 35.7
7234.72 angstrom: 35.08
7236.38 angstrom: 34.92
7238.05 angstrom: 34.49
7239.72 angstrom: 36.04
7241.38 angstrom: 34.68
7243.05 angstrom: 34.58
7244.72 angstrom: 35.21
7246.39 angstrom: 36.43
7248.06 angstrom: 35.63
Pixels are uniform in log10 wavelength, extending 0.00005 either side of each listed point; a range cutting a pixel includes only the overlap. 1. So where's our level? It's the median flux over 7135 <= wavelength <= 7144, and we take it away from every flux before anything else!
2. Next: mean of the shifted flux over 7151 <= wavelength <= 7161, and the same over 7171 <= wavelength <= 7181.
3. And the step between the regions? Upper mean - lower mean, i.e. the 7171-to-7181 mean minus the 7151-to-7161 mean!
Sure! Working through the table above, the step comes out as 0.0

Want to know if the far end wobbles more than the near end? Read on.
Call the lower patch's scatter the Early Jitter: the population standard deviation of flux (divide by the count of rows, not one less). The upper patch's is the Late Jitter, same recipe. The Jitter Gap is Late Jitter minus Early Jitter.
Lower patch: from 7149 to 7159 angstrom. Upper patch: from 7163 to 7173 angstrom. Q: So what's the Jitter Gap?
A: 0.34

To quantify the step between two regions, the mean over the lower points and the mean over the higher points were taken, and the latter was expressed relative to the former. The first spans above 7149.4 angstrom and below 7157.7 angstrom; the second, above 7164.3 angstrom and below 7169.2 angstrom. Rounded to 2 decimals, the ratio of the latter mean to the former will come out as 1.04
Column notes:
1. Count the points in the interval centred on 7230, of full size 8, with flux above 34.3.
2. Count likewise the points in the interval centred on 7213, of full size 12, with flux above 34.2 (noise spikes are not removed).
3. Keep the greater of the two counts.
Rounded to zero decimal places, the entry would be 4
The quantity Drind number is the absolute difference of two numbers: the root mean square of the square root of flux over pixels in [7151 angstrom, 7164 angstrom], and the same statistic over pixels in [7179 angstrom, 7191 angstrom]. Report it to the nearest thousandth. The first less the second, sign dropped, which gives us 0.021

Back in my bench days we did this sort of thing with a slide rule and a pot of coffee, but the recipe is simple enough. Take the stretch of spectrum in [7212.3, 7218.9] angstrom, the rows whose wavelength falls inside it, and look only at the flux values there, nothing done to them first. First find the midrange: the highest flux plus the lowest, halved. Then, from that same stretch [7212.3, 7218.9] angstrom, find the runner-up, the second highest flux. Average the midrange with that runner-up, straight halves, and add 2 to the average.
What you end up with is 36.9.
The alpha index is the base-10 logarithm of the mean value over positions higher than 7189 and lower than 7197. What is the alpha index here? 1.53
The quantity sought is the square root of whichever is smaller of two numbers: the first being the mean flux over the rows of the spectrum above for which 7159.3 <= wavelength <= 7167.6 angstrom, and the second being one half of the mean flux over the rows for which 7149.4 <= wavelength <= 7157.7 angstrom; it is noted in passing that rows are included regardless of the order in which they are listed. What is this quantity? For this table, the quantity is 4.09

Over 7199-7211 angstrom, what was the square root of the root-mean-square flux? 5.73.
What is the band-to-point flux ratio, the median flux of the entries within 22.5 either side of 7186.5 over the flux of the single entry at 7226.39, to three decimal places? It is 0.948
